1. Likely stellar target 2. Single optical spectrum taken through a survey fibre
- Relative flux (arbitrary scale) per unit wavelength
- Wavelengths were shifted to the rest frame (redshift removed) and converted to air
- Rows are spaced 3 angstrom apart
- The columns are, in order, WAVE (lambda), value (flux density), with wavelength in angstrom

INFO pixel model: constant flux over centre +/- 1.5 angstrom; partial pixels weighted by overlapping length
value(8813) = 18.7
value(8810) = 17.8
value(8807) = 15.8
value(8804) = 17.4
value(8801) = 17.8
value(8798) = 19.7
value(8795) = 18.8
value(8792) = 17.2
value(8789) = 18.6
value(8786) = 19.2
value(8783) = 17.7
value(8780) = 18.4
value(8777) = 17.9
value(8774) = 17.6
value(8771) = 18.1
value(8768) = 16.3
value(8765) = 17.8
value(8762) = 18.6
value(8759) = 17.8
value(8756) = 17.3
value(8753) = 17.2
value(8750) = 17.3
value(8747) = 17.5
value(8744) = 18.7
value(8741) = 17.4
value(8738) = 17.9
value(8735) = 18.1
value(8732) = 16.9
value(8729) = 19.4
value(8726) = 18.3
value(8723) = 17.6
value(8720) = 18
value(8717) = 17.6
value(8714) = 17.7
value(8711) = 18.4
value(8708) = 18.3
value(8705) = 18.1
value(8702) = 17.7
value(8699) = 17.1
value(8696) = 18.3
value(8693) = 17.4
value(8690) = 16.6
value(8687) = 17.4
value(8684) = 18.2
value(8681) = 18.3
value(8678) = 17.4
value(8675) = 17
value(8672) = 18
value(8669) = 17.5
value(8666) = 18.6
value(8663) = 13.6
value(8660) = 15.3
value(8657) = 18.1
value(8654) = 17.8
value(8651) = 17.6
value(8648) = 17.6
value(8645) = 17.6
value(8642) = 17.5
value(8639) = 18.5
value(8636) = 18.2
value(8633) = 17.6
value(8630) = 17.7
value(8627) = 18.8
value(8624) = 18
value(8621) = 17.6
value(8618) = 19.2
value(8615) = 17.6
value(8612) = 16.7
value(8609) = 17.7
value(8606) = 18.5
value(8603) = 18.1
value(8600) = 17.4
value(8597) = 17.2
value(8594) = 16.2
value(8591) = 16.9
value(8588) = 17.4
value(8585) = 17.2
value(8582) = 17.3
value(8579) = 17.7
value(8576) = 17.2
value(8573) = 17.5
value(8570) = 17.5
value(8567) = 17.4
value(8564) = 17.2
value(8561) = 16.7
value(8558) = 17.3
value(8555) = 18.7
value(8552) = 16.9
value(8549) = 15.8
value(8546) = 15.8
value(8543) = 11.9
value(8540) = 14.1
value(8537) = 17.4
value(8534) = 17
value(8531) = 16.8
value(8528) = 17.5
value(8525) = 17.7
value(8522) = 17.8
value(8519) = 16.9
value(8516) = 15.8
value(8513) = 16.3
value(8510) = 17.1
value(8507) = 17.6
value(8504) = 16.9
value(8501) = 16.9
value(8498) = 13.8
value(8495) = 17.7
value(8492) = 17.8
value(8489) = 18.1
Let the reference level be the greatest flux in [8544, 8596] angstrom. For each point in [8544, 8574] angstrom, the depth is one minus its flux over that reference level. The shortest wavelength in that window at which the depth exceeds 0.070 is 8546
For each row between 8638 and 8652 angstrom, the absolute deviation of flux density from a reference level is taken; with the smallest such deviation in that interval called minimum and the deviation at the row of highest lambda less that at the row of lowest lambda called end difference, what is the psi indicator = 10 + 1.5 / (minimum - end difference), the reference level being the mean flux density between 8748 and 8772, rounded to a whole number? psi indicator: 12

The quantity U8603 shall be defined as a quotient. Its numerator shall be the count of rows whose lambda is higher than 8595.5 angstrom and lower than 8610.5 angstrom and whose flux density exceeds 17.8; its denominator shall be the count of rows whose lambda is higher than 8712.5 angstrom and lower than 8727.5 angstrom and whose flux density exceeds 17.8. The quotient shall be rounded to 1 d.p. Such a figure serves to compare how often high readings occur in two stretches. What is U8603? 1.0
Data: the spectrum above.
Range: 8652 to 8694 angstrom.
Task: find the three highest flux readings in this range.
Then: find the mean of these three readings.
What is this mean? 18.4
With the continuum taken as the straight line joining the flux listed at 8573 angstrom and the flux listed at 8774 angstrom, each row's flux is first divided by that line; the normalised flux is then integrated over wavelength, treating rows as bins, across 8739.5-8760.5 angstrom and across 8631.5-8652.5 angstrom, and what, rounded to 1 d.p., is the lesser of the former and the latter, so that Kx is 21.0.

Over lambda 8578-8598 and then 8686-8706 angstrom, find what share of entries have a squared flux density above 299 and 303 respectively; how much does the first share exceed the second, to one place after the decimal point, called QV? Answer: 0.0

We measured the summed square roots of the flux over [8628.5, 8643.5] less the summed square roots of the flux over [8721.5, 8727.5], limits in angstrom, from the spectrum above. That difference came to 13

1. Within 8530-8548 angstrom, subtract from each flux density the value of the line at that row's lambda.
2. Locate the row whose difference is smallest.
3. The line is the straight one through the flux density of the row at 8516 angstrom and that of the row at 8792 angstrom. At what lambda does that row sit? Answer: 8543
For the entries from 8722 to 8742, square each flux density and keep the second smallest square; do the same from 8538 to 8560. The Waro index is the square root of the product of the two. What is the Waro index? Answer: 245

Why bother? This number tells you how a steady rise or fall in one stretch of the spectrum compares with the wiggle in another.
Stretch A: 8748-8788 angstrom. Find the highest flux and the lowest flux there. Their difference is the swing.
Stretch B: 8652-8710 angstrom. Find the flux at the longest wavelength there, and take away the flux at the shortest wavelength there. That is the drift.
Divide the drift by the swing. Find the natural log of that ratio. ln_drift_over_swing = -1.8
